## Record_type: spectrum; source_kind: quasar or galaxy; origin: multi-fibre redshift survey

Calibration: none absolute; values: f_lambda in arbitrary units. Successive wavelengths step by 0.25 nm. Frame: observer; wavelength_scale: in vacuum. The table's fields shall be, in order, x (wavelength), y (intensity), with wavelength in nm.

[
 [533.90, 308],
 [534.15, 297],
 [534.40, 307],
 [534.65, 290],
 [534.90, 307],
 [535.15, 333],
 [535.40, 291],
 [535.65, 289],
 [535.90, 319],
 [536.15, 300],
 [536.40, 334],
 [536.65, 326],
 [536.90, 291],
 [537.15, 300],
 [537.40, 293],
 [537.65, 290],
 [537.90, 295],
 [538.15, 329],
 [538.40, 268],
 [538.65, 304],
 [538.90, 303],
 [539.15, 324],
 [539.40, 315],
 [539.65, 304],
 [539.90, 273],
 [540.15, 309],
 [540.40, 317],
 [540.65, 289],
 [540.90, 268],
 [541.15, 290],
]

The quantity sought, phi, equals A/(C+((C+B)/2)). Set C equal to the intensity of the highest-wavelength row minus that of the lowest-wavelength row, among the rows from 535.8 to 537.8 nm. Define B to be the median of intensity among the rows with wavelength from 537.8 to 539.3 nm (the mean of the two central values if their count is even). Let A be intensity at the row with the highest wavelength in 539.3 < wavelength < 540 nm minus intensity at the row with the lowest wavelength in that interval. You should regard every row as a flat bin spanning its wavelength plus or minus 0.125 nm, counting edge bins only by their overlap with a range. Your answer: -0.39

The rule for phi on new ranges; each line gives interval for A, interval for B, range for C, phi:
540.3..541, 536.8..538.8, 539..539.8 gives -0.42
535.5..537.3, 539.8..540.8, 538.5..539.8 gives 0.07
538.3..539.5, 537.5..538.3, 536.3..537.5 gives 0.55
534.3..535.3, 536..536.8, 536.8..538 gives 0.15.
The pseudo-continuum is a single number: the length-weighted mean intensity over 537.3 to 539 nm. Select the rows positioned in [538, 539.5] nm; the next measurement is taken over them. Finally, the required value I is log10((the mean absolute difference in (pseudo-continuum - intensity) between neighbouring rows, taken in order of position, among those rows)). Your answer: 1.41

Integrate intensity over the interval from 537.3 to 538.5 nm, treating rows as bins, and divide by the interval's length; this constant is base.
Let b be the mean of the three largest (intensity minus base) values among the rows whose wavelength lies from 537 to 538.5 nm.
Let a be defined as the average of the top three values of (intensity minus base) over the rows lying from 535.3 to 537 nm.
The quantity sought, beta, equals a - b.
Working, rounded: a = 31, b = 12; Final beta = 18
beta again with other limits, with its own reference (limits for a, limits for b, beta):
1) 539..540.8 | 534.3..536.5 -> -10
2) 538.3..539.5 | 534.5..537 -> -17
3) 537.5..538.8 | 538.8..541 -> -9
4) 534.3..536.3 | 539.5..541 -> 10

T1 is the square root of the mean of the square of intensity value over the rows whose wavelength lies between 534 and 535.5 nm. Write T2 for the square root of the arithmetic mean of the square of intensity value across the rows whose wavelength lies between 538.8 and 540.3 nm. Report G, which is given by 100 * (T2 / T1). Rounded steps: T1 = 305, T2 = 305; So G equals 100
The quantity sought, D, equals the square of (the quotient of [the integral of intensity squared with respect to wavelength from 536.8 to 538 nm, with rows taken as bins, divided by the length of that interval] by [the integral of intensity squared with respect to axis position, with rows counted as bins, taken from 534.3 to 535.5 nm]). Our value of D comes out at 0.59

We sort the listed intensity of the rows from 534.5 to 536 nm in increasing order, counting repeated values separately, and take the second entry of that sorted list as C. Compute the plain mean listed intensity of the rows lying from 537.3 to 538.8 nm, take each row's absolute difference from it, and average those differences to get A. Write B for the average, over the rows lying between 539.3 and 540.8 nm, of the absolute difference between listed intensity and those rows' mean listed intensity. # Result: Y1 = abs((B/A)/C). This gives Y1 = 0.0035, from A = 13.3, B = 13.4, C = 290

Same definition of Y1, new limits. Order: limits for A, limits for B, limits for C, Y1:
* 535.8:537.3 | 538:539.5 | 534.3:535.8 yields 0.0036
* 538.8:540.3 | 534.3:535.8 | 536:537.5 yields 0.0039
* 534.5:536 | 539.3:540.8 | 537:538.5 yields 0.0031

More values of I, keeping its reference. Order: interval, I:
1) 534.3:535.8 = 1.32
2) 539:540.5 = 1.28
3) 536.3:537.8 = 1.09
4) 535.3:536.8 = 1.27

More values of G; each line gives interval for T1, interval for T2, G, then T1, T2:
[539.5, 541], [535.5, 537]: 106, 294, 310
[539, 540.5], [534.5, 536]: 99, 307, 305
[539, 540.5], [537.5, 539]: 97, 307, 299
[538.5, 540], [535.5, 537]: 102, 304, 310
